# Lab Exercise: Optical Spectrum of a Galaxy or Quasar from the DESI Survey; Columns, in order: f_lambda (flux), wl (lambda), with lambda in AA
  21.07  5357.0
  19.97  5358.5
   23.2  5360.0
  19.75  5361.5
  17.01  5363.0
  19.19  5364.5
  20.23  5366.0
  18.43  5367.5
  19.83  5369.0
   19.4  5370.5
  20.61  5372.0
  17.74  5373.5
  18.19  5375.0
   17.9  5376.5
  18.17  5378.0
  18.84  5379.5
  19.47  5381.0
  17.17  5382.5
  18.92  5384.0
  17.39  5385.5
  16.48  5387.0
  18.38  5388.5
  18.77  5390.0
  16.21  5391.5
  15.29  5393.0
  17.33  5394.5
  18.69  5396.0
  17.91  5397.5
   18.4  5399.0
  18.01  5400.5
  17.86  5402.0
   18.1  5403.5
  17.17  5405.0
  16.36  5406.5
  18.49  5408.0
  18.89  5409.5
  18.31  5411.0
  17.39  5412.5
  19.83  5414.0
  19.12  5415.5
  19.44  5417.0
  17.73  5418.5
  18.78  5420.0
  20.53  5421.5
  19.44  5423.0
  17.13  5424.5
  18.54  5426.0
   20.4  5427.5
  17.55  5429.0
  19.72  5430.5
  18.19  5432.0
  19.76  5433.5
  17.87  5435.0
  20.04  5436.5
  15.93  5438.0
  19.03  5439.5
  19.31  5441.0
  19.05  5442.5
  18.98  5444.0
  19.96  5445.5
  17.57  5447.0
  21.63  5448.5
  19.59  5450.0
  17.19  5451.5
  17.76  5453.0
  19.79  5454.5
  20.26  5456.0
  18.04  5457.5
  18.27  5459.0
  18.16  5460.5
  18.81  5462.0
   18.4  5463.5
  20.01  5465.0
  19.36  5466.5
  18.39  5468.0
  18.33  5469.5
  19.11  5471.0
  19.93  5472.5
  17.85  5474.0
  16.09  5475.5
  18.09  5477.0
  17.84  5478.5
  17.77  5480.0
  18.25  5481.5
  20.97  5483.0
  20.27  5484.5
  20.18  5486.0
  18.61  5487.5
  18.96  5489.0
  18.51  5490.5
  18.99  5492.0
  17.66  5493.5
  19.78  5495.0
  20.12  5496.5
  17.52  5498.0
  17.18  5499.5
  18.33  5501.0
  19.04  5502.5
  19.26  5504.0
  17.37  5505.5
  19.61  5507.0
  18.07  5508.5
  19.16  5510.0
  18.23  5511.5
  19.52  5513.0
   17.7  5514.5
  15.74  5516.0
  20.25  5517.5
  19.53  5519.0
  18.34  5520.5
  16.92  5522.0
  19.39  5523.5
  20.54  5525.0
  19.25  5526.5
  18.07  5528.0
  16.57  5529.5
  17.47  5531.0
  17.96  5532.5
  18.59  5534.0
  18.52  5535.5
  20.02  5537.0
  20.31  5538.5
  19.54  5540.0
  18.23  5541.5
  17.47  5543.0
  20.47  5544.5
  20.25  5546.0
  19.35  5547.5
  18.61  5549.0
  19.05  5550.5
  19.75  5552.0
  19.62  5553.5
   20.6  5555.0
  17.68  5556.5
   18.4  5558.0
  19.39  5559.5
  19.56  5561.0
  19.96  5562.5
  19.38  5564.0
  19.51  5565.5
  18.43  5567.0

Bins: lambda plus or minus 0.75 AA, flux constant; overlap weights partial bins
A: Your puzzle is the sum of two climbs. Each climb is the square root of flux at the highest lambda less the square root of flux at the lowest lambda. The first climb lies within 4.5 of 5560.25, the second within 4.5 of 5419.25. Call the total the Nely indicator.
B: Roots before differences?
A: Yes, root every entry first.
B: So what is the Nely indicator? 0.23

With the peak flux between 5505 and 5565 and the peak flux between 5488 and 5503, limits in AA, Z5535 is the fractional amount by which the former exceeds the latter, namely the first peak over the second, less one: 0.024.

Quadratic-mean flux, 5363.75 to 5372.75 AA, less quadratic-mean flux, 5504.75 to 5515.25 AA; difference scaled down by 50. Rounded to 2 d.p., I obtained 0.02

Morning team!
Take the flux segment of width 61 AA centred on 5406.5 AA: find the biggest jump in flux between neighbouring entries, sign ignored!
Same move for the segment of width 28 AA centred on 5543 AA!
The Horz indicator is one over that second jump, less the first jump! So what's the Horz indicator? -2.5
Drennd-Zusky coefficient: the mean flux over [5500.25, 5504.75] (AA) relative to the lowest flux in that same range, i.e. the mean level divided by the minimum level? 1.03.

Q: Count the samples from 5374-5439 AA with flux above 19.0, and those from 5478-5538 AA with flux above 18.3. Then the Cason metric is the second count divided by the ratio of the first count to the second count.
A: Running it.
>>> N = 58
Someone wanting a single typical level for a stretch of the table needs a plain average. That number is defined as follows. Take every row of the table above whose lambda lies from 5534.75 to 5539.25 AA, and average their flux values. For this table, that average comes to 19.6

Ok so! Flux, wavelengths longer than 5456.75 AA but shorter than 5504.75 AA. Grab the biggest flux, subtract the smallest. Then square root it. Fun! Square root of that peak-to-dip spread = 2.21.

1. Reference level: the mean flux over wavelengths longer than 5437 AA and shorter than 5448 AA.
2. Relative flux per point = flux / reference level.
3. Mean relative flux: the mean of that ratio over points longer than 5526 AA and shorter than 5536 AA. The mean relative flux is 0.97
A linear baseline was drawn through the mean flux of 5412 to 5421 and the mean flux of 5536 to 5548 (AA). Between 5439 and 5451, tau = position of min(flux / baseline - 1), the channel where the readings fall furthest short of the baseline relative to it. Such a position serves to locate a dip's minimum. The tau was 5447.0 AA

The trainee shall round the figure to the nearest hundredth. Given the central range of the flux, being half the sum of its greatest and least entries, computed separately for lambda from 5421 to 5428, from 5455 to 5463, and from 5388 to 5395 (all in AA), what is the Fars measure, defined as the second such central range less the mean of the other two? 1.22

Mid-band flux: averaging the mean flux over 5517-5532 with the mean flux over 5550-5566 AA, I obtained 19.0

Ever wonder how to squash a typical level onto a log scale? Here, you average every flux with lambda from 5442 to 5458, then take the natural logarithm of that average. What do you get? 2.95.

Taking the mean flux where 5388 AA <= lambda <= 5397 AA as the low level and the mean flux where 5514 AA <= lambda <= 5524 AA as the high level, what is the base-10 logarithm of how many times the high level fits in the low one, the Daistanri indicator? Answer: -0.020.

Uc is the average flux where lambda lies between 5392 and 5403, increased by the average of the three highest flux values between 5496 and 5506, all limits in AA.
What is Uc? 37.1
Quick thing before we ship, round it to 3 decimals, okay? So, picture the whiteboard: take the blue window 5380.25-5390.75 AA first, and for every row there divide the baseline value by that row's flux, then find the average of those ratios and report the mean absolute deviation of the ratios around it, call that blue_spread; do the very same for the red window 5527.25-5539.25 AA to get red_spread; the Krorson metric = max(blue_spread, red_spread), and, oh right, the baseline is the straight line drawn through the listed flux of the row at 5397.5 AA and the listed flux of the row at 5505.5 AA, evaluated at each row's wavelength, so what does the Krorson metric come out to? 0.051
